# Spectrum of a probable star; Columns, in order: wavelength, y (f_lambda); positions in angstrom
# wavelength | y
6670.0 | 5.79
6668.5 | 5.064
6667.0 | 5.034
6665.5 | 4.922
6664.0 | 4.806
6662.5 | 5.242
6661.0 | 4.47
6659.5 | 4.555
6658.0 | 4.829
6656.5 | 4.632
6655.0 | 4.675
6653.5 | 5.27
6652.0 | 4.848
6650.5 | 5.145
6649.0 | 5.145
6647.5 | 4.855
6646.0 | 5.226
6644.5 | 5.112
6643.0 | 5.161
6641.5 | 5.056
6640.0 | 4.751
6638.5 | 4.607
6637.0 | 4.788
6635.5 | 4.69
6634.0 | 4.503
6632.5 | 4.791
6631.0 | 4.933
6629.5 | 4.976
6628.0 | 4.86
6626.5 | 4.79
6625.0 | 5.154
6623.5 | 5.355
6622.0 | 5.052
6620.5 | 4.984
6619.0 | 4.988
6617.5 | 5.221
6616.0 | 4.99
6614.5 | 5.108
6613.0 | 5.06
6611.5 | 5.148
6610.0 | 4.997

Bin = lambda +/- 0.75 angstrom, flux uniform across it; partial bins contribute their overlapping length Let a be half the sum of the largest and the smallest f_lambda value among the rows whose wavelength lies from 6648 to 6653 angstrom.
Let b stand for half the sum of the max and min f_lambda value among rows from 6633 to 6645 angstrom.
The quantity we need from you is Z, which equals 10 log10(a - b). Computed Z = -7.8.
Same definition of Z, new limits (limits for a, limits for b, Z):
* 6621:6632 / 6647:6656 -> -10.0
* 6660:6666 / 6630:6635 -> -8.6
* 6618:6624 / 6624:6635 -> -4.7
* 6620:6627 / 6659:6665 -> -6.6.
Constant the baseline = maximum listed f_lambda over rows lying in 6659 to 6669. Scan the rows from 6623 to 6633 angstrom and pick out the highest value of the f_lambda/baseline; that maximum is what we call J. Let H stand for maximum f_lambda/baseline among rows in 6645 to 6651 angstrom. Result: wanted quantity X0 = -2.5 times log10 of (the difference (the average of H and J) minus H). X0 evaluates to 4.8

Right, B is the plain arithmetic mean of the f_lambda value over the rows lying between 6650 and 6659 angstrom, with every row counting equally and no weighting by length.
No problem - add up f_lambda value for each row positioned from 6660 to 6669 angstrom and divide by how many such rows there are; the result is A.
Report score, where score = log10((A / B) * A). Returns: 0.694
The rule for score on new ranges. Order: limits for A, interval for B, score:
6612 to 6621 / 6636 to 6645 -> 0.717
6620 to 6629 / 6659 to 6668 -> 0.719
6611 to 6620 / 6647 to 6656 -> 0.715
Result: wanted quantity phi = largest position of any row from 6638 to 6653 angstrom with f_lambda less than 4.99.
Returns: 6652.0 angstrom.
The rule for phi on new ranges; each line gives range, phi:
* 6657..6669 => 6665.5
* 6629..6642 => 6640.0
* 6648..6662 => 6661.0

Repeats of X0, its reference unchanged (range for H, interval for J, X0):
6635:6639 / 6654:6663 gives 3.4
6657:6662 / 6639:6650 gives 3.6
